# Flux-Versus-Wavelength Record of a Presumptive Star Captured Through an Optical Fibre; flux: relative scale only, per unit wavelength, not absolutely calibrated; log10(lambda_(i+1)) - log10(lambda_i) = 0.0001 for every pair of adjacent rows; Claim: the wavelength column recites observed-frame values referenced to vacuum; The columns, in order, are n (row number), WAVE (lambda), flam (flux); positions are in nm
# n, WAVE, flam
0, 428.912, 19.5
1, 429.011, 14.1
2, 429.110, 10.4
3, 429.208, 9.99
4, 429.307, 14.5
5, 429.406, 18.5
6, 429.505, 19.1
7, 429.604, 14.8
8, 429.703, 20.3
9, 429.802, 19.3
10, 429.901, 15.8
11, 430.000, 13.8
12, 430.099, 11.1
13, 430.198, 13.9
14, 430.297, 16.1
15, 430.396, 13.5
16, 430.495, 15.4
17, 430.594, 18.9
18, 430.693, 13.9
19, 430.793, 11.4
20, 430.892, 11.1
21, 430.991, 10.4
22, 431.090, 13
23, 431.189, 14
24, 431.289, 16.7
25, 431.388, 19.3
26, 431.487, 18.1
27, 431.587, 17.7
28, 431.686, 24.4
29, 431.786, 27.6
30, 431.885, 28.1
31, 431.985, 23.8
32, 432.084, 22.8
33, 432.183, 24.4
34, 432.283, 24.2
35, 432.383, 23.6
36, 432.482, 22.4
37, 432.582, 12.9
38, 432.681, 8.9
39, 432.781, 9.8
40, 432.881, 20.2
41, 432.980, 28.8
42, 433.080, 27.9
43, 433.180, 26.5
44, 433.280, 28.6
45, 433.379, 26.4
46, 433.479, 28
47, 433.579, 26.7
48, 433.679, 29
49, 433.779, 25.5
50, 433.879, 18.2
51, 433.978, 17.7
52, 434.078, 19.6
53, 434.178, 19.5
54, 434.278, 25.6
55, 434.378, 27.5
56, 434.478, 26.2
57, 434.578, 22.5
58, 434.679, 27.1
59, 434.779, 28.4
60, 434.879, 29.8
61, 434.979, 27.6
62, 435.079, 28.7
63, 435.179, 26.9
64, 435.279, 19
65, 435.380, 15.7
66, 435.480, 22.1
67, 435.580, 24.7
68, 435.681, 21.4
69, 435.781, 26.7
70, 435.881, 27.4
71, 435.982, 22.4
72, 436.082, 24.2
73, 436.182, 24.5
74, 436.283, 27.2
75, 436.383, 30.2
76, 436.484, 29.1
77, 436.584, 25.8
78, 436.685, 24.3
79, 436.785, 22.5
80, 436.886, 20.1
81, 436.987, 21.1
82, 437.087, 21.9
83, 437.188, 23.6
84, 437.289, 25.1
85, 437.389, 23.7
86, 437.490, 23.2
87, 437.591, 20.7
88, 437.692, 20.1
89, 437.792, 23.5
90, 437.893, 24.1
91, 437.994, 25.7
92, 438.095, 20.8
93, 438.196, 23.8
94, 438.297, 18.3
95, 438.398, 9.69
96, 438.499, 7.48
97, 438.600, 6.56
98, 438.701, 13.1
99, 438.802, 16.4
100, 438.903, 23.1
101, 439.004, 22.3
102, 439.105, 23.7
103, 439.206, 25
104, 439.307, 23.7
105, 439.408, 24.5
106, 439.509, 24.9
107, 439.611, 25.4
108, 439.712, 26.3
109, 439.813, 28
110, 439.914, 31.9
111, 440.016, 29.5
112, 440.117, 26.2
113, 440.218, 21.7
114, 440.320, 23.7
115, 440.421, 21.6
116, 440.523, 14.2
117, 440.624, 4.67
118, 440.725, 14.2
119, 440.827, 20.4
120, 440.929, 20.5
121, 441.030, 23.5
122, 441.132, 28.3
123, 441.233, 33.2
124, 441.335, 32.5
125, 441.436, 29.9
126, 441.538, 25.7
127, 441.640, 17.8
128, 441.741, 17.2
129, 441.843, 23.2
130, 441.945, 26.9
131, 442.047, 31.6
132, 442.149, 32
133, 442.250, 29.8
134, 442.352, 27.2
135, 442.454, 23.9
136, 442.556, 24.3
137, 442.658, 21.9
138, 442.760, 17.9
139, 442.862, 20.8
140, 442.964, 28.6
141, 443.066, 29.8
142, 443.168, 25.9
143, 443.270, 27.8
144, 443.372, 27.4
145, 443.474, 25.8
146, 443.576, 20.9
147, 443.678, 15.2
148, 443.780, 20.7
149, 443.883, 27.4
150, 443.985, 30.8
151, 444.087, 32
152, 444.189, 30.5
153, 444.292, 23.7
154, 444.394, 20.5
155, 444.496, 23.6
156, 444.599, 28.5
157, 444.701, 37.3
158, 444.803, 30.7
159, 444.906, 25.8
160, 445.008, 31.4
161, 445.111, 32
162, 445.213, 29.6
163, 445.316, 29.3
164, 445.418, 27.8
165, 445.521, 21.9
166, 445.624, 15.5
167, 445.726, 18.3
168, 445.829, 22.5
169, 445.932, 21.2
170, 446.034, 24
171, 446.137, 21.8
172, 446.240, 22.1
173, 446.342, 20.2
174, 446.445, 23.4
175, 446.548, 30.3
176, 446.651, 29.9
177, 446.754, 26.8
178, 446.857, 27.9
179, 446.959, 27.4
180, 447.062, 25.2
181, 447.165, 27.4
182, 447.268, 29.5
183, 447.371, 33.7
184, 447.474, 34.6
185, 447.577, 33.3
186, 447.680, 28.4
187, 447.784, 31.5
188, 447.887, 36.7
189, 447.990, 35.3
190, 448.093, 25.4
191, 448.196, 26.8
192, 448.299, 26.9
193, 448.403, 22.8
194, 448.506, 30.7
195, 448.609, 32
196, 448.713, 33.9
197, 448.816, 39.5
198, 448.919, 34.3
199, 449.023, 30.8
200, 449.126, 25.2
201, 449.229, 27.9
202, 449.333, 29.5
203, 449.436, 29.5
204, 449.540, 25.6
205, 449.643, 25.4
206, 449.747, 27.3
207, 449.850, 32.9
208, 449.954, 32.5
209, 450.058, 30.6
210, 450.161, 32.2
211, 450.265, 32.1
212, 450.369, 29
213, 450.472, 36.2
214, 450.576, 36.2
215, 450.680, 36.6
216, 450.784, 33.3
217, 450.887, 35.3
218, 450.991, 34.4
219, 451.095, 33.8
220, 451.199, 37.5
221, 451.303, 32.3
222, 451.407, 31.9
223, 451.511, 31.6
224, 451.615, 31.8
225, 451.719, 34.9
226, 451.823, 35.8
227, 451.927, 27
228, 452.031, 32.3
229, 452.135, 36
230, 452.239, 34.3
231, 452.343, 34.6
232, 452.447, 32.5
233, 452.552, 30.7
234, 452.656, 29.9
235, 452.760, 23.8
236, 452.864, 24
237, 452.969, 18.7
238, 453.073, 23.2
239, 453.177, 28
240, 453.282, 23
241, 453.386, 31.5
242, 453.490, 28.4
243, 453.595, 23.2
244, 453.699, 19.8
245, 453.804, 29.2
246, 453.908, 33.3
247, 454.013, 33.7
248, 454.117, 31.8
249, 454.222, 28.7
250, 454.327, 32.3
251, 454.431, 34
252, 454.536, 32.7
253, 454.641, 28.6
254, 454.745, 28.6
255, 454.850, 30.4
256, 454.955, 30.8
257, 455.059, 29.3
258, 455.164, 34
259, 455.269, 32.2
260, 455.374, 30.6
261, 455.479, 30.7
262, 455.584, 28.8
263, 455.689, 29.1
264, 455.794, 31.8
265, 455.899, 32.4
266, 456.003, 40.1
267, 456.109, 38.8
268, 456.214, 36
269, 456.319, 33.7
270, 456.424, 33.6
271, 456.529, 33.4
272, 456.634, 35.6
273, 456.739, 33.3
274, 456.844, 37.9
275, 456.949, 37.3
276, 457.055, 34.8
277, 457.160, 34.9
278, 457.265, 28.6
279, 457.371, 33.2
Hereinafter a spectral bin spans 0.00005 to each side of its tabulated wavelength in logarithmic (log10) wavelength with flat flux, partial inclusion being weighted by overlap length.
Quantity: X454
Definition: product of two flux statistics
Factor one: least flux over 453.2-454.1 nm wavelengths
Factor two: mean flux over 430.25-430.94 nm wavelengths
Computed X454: 284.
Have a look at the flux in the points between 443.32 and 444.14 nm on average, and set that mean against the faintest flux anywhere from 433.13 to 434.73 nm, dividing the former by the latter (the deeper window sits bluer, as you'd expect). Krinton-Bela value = 1.4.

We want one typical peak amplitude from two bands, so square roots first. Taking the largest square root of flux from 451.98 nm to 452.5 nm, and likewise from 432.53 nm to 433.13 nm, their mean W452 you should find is 5.7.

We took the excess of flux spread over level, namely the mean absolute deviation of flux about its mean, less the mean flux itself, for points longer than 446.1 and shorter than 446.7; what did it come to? -21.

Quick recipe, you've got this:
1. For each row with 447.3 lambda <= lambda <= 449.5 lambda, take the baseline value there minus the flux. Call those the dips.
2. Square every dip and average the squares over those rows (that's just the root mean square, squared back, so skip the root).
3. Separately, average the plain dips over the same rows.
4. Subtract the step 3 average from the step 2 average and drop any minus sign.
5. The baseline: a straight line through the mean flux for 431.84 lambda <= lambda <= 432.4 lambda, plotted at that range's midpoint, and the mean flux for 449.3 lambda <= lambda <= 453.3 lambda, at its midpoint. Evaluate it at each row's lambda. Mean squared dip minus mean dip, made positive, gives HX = 19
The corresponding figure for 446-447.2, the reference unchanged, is 20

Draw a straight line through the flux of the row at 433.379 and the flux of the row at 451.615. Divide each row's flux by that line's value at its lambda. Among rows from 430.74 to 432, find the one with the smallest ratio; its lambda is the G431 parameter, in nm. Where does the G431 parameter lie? 430.991 nm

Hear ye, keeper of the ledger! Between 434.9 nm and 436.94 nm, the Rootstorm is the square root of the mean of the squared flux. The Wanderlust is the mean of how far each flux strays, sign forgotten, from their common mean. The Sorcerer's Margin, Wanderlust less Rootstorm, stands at -22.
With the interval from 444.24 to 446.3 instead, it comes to -21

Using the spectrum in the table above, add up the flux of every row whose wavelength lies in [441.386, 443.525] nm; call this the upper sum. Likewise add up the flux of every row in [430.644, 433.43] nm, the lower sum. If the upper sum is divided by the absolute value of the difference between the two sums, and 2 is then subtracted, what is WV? 23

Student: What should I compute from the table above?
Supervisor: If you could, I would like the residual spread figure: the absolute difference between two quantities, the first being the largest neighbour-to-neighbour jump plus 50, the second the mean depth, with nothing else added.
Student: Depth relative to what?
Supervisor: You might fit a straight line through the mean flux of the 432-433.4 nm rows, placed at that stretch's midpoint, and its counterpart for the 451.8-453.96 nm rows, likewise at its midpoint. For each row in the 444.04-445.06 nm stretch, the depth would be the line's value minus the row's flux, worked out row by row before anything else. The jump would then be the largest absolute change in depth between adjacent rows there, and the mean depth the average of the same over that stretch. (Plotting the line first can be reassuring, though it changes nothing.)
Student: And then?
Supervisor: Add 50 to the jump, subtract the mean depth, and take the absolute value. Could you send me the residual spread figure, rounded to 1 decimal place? 61.4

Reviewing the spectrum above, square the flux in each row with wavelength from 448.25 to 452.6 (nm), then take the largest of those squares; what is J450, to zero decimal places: 1560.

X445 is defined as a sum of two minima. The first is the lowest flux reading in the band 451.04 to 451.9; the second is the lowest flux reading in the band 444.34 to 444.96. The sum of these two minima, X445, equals 52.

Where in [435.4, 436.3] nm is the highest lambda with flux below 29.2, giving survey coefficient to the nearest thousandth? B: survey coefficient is 436.283 nm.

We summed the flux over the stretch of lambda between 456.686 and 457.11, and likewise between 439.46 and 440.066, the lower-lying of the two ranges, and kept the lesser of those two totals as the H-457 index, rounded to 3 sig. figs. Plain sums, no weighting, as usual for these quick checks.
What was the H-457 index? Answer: 143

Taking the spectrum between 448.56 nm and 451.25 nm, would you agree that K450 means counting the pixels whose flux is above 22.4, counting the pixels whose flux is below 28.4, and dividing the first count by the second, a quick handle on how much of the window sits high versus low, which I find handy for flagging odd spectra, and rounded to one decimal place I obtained 5.2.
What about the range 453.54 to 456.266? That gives 12.5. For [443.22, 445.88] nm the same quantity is 1.2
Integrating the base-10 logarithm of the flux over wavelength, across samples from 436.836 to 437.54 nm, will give 1.0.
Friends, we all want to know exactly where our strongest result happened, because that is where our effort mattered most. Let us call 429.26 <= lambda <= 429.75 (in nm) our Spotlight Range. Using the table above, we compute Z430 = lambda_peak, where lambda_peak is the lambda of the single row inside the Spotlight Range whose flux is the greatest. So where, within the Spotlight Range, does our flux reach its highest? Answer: 429.703 nm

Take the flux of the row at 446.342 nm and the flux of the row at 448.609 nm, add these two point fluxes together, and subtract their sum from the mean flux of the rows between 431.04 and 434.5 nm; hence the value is -30.1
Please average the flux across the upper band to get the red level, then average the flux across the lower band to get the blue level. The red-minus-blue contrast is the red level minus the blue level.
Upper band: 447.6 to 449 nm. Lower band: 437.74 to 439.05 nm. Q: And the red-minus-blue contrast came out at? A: 13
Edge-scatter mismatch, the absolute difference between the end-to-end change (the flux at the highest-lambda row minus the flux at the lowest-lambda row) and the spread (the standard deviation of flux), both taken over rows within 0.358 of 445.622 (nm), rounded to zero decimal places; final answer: 13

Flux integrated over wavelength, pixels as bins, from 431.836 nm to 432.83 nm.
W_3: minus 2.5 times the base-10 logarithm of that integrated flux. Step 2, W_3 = -3.25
